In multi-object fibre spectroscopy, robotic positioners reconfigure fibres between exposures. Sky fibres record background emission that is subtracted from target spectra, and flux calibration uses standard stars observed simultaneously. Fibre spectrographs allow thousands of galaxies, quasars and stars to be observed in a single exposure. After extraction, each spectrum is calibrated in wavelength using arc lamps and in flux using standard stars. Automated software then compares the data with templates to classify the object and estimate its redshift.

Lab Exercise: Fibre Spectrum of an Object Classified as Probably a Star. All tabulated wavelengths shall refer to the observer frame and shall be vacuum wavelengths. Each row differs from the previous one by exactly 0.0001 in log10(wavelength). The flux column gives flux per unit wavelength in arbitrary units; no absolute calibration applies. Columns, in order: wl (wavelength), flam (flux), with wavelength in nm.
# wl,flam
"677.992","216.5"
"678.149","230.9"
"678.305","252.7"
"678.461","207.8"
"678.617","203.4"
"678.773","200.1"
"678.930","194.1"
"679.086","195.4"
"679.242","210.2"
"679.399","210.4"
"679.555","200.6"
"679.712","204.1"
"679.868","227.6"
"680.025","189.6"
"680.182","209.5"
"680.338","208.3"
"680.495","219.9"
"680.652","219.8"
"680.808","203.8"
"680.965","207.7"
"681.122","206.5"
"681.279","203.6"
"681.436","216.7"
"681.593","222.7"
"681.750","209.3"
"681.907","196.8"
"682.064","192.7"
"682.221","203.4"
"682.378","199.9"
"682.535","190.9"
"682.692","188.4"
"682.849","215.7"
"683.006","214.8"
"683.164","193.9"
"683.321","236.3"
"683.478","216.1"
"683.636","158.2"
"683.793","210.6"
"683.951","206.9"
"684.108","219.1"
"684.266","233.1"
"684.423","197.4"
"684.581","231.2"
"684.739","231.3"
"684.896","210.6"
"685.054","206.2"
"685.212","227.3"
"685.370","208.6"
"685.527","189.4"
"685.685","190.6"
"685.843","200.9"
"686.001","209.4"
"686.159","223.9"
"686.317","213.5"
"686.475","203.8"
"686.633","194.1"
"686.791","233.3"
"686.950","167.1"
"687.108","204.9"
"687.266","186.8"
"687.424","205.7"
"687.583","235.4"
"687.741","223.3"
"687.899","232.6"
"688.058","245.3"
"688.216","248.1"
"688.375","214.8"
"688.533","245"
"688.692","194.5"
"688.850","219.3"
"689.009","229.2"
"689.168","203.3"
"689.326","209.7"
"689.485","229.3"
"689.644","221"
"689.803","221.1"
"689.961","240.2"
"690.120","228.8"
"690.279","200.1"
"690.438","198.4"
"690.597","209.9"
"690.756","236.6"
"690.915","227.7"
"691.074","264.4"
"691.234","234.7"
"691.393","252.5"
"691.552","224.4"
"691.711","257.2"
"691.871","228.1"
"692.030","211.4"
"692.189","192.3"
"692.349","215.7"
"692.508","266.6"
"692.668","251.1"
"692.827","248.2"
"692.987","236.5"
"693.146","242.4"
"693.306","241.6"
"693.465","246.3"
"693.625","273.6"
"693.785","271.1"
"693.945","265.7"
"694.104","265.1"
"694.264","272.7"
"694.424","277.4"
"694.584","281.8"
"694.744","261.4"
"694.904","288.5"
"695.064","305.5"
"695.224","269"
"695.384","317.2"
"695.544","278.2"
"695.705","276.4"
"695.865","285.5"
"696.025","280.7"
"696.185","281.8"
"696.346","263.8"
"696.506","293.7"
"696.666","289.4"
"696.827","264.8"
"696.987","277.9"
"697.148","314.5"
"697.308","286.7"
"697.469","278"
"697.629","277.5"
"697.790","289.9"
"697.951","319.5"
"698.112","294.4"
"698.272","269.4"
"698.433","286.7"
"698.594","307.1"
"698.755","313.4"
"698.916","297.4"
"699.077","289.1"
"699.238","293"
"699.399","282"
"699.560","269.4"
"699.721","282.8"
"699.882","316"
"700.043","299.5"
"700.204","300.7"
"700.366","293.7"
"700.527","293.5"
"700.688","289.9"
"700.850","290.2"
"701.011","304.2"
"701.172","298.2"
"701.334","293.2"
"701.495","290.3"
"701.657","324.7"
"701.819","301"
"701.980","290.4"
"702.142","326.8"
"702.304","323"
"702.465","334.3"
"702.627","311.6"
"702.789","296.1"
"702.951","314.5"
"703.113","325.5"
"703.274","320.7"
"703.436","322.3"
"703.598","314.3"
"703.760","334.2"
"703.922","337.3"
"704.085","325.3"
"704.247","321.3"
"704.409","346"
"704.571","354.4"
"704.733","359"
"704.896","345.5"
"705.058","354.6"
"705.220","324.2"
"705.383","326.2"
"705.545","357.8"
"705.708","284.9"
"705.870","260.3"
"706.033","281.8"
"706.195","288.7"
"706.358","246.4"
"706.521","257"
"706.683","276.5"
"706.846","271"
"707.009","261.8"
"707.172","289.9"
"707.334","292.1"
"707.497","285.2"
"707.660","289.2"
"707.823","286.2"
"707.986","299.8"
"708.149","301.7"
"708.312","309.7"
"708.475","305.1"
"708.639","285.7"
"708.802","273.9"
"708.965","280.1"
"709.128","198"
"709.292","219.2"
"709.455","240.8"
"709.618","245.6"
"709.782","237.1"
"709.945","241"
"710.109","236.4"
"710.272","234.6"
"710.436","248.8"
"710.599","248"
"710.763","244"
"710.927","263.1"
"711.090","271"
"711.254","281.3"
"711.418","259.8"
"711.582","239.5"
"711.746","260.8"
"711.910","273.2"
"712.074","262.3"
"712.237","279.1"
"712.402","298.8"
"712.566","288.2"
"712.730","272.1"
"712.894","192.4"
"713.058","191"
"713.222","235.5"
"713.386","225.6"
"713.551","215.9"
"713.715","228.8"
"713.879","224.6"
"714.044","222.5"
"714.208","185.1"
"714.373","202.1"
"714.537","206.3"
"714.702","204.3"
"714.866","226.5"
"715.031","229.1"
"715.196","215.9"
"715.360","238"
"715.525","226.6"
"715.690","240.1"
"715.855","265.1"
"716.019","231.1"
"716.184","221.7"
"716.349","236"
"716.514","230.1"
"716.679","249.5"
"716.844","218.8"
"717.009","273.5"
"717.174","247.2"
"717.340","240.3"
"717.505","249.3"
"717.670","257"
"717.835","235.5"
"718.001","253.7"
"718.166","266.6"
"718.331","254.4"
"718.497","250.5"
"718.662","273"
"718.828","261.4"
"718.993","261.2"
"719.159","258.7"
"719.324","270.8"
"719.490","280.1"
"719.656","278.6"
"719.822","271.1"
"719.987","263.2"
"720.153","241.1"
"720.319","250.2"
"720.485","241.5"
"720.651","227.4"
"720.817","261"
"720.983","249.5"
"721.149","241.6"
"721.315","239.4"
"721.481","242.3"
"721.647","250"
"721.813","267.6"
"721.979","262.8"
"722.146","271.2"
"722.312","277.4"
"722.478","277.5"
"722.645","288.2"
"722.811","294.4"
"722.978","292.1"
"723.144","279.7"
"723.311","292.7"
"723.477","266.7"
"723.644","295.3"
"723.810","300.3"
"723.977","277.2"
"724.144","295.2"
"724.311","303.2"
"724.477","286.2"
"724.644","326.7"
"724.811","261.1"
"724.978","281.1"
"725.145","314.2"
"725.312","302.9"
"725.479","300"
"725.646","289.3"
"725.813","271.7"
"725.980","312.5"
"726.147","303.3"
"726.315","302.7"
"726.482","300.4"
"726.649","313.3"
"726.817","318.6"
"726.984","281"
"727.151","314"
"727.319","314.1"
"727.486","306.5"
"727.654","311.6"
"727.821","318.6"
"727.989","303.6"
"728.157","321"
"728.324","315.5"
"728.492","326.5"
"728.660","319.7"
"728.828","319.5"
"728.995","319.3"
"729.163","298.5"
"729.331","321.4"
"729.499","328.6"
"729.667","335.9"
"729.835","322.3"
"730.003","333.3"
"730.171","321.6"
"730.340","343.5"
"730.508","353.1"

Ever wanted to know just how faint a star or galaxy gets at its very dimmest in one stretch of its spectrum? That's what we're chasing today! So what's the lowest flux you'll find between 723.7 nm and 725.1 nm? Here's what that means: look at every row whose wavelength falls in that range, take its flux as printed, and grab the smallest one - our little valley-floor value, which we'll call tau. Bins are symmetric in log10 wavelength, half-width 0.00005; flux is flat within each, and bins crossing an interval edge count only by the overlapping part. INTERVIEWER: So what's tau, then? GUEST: 261.1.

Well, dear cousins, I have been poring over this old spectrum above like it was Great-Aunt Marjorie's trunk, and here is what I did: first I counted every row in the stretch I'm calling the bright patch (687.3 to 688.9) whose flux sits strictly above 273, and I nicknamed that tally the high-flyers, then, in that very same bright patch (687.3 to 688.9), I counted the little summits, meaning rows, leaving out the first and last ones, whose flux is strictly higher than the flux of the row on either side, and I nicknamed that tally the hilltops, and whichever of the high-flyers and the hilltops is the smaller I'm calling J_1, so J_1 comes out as 0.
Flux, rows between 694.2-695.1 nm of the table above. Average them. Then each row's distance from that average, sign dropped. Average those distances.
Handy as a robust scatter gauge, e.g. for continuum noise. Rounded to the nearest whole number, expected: 11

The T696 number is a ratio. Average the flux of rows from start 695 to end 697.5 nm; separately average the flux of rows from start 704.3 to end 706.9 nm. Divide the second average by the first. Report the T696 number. 1.08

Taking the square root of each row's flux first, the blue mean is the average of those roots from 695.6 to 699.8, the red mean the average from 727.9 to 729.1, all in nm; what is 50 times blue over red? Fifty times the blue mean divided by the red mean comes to 47.5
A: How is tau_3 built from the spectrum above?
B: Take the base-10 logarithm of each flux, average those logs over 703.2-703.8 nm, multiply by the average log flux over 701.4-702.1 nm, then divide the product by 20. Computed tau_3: 0.311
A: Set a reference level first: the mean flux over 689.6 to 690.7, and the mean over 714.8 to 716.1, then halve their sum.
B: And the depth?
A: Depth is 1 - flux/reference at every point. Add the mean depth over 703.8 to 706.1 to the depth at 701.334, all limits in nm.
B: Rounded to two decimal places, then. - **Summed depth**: -0.75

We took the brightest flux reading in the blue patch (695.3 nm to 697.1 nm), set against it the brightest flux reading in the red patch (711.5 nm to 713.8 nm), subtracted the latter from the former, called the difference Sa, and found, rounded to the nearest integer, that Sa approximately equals 18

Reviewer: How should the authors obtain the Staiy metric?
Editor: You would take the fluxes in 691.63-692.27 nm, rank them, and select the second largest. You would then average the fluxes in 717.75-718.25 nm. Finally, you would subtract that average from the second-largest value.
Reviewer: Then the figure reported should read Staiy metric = -24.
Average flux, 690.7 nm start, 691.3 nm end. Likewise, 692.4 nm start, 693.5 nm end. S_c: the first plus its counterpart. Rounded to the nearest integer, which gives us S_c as 488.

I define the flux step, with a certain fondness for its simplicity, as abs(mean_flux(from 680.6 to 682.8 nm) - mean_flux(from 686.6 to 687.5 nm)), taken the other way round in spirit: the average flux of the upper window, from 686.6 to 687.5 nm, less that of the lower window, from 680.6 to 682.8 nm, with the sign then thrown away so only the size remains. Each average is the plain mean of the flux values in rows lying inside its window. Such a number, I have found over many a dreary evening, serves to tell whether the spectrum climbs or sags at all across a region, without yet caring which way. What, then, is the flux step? 6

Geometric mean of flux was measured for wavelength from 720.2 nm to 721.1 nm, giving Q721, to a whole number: 246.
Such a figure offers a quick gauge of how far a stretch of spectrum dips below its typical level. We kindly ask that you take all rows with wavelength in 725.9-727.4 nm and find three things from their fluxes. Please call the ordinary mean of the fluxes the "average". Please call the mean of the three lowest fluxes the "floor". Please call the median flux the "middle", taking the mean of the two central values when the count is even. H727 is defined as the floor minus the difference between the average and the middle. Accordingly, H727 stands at 301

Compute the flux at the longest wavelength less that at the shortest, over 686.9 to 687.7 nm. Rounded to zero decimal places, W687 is 68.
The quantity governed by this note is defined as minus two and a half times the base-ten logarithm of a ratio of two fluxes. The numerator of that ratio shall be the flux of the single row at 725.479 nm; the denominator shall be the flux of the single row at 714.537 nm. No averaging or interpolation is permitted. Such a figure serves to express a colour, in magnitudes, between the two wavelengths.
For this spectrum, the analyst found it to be -0.41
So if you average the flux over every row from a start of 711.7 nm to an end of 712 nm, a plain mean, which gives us 267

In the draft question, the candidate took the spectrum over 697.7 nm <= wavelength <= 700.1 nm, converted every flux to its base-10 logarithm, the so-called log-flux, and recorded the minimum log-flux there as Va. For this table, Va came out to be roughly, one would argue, 2.43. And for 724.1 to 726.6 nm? 2.42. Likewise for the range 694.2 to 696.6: 2.42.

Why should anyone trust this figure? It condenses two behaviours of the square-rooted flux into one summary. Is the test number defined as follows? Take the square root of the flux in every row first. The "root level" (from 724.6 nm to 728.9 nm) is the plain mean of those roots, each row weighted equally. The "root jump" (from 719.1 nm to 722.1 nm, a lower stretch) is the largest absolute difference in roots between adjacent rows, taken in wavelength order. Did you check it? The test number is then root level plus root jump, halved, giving 9.3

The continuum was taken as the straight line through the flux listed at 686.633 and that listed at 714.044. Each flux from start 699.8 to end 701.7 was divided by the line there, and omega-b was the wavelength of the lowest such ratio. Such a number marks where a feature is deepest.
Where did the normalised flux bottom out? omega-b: 701.495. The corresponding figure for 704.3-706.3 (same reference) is 705.870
